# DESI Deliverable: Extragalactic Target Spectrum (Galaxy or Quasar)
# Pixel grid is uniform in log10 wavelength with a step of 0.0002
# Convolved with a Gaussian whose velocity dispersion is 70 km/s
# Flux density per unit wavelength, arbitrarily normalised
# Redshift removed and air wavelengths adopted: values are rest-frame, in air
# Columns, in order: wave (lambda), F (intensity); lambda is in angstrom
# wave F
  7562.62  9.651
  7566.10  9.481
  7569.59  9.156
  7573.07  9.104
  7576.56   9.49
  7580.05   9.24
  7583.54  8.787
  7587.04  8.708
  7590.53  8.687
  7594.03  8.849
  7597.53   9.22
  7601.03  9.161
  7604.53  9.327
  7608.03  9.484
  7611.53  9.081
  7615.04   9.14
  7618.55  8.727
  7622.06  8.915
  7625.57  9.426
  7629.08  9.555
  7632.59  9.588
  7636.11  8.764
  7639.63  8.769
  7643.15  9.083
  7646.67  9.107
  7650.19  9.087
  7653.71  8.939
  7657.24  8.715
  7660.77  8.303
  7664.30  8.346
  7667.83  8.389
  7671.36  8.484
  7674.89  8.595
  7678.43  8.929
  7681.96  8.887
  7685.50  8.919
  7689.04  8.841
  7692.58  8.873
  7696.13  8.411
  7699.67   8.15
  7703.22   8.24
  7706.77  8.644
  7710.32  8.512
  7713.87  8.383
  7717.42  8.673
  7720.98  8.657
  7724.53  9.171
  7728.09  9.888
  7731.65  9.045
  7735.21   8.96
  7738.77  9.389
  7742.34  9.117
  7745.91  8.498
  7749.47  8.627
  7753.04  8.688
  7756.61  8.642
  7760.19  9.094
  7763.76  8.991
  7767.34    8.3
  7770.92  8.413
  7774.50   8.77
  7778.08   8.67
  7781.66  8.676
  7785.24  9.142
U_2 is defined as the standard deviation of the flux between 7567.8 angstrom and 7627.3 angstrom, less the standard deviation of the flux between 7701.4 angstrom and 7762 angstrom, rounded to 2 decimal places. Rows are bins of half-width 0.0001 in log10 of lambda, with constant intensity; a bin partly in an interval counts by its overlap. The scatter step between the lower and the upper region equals -0.14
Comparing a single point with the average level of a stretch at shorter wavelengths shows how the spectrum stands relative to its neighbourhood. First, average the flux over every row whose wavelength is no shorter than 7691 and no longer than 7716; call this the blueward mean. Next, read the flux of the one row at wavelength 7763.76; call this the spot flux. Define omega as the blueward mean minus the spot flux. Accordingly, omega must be -0.53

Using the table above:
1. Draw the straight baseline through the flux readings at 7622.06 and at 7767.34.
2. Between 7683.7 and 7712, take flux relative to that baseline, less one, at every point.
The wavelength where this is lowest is 7699.67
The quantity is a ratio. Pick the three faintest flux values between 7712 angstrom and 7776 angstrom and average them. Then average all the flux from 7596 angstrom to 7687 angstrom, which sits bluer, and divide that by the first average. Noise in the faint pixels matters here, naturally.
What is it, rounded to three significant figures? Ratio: 1.07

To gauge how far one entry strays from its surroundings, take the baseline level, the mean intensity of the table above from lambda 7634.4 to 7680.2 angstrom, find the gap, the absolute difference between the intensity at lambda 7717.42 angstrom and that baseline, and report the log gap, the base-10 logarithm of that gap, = -1.2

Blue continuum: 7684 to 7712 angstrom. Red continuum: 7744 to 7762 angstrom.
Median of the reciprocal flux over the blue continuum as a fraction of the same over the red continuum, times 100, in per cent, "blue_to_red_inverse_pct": 101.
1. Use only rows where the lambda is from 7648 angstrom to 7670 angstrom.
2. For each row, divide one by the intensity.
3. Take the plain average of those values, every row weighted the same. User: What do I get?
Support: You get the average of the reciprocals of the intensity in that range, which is 0.116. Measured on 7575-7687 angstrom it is 0.112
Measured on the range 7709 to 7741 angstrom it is 0.112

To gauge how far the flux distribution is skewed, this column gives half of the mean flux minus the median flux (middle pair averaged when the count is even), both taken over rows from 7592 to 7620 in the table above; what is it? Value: -0.01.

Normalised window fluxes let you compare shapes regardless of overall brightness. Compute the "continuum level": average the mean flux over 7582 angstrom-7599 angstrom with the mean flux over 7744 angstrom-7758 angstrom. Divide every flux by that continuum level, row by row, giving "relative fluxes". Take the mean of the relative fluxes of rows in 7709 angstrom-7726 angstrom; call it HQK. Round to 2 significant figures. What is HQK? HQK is 0.99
